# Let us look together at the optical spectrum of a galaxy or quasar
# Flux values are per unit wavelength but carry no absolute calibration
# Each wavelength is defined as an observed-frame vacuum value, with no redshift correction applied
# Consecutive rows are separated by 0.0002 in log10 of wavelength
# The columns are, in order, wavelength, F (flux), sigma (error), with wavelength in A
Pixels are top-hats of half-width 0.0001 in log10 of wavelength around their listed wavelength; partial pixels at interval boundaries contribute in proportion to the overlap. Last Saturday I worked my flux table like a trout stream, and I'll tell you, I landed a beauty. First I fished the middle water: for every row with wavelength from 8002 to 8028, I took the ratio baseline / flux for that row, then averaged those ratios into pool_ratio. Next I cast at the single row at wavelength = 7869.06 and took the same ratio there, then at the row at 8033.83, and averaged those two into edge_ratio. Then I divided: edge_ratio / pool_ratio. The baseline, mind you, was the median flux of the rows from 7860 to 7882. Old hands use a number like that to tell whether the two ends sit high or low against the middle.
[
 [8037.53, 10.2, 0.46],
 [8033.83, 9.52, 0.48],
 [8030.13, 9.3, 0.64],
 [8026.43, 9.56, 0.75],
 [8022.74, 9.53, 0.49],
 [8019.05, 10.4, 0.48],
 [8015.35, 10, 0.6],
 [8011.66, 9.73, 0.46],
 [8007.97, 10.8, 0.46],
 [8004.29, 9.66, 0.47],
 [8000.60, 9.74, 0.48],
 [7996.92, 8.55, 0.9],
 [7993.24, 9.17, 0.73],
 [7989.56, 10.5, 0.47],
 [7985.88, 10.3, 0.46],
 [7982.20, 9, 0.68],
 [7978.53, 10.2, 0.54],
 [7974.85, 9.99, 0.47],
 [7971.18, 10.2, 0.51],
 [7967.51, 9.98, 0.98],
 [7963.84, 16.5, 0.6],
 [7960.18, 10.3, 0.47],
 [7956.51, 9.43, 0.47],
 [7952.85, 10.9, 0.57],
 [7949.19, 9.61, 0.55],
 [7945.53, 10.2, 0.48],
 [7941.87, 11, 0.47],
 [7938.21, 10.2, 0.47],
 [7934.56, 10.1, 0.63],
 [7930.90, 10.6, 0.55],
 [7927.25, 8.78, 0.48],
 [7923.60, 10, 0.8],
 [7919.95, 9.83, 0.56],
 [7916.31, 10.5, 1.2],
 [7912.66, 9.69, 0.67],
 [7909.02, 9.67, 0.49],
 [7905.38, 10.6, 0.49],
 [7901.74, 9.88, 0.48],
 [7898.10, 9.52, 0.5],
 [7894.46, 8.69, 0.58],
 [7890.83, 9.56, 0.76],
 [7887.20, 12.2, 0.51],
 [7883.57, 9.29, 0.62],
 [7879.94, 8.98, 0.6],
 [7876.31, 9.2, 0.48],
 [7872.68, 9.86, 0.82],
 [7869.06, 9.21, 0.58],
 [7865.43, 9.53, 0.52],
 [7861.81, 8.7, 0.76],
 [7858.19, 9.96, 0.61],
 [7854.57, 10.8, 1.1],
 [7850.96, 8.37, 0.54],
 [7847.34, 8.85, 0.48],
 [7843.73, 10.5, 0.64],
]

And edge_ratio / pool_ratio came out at 1.06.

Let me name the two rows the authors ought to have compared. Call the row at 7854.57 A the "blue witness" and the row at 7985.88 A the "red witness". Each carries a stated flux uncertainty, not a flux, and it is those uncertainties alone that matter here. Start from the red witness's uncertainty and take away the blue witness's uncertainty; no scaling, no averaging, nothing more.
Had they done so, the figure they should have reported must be -0.6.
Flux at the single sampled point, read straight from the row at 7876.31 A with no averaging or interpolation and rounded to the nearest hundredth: 9.20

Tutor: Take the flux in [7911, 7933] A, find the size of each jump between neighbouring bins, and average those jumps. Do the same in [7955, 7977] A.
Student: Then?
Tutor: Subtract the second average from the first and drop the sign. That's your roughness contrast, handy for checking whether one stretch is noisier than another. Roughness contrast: 1.9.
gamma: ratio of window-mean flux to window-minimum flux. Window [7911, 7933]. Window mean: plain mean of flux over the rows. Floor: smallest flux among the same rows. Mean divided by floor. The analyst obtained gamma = 1.128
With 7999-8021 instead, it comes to 1.041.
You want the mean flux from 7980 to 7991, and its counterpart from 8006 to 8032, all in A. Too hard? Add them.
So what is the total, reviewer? 19.8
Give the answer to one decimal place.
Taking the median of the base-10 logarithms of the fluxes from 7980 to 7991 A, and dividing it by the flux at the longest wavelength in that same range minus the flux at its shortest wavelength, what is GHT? 0.7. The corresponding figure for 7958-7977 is -3.3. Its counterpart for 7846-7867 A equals 1.4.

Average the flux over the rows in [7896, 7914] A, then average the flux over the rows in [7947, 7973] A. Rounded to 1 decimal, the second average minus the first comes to 1.1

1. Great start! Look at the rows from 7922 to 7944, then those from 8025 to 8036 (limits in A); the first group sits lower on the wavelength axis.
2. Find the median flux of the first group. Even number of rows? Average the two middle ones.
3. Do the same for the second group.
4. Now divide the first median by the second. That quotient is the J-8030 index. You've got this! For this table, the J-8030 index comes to 1.07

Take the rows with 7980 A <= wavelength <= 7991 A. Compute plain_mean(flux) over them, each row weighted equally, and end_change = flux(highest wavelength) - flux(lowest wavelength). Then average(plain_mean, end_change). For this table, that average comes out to 5.7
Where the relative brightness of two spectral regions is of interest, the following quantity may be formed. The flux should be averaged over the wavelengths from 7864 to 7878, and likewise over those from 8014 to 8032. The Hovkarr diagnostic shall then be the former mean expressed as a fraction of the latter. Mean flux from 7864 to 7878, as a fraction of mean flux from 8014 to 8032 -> 0.97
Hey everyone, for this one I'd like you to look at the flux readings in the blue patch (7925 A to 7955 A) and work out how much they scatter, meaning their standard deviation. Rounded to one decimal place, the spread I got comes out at 0.7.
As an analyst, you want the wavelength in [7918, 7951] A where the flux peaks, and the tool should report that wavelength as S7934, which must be 7941.87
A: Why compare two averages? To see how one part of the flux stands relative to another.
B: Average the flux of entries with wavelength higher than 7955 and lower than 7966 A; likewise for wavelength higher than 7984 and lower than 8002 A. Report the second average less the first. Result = -2.4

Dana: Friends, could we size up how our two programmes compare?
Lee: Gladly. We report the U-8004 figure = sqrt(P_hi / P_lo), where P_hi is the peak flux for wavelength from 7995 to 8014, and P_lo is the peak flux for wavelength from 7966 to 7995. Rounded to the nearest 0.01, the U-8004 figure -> 1.01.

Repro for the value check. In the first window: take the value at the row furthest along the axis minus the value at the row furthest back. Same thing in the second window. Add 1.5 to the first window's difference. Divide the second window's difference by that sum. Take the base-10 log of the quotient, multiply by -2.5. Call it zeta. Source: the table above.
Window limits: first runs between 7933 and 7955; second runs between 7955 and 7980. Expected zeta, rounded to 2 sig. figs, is 1.2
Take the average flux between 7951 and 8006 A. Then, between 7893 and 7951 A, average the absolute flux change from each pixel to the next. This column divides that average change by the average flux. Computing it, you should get 0.067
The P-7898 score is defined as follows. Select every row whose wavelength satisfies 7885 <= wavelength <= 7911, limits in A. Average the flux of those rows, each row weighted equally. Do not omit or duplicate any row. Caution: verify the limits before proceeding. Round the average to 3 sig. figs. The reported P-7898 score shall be 10.0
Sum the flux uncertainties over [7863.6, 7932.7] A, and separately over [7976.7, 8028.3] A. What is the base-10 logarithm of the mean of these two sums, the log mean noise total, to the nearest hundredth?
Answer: 0.99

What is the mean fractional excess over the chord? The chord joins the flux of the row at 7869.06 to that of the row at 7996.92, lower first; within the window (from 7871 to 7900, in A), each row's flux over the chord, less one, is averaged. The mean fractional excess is 0.059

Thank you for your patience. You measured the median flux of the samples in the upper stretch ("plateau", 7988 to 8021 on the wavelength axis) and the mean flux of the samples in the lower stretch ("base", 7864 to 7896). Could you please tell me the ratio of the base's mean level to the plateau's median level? 0.99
